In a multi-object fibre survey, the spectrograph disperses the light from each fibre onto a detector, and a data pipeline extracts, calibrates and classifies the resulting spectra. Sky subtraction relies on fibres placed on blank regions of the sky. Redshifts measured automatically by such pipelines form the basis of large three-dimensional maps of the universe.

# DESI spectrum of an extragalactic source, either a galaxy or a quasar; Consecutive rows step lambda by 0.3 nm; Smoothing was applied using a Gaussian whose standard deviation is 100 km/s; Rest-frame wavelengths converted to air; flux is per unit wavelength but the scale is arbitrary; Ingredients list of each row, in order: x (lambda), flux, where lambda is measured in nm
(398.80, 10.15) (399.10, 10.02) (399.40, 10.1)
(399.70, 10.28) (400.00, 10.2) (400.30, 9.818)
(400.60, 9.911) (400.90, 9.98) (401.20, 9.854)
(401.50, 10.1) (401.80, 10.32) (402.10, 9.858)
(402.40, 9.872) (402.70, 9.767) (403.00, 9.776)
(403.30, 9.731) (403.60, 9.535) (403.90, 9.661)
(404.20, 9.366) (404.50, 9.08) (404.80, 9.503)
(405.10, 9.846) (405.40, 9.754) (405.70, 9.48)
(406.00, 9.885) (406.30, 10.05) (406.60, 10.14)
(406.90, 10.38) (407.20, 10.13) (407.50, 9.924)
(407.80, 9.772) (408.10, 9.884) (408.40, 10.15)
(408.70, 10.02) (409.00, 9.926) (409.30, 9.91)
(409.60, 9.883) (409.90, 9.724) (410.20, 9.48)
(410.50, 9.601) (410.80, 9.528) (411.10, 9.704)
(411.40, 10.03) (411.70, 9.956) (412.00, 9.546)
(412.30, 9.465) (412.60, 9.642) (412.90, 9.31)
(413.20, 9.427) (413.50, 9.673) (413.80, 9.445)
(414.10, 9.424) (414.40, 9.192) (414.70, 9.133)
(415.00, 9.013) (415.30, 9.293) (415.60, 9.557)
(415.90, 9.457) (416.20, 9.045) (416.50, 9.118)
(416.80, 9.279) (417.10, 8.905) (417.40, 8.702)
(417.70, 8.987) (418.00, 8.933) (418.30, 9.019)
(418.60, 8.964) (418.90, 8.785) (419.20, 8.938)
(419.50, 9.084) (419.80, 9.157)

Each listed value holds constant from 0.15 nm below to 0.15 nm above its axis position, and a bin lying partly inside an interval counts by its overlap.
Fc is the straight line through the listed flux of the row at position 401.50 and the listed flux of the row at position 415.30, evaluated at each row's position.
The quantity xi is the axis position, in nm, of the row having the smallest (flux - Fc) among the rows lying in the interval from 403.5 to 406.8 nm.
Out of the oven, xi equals 404.50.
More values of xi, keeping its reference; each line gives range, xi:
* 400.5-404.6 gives 404.50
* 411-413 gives 412.90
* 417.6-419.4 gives 418.90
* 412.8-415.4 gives 415.00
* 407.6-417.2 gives 415.00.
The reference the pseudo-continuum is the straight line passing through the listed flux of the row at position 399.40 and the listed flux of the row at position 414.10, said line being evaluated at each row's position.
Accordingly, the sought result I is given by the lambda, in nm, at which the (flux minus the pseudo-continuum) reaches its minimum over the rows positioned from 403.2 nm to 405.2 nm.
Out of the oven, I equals 404.50 nm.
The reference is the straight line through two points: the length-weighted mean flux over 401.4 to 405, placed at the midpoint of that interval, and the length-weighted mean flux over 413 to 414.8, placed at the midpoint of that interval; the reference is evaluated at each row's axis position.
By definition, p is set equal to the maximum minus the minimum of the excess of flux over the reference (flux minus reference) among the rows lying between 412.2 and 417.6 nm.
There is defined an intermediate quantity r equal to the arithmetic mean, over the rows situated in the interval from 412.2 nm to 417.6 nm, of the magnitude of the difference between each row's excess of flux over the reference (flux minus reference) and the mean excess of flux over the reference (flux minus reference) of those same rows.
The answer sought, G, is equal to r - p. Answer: -0.7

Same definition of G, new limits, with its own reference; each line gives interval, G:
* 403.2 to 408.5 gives -1.1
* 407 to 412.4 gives -0.5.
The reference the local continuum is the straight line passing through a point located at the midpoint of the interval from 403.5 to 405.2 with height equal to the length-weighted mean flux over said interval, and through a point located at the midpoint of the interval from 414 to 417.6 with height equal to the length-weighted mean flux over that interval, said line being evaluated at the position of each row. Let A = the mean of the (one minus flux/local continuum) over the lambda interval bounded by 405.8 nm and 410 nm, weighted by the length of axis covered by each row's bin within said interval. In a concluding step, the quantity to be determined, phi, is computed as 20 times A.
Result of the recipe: -1.3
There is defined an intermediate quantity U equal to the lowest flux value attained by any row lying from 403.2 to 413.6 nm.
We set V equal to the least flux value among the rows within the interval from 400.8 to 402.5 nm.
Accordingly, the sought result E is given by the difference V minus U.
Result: 0.8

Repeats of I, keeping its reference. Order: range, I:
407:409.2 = 407.80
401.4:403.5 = 403.30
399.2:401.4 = 400.30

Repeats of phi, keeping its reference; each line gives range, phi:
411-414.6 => -0.7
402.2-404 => -0.4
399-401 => -0.9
